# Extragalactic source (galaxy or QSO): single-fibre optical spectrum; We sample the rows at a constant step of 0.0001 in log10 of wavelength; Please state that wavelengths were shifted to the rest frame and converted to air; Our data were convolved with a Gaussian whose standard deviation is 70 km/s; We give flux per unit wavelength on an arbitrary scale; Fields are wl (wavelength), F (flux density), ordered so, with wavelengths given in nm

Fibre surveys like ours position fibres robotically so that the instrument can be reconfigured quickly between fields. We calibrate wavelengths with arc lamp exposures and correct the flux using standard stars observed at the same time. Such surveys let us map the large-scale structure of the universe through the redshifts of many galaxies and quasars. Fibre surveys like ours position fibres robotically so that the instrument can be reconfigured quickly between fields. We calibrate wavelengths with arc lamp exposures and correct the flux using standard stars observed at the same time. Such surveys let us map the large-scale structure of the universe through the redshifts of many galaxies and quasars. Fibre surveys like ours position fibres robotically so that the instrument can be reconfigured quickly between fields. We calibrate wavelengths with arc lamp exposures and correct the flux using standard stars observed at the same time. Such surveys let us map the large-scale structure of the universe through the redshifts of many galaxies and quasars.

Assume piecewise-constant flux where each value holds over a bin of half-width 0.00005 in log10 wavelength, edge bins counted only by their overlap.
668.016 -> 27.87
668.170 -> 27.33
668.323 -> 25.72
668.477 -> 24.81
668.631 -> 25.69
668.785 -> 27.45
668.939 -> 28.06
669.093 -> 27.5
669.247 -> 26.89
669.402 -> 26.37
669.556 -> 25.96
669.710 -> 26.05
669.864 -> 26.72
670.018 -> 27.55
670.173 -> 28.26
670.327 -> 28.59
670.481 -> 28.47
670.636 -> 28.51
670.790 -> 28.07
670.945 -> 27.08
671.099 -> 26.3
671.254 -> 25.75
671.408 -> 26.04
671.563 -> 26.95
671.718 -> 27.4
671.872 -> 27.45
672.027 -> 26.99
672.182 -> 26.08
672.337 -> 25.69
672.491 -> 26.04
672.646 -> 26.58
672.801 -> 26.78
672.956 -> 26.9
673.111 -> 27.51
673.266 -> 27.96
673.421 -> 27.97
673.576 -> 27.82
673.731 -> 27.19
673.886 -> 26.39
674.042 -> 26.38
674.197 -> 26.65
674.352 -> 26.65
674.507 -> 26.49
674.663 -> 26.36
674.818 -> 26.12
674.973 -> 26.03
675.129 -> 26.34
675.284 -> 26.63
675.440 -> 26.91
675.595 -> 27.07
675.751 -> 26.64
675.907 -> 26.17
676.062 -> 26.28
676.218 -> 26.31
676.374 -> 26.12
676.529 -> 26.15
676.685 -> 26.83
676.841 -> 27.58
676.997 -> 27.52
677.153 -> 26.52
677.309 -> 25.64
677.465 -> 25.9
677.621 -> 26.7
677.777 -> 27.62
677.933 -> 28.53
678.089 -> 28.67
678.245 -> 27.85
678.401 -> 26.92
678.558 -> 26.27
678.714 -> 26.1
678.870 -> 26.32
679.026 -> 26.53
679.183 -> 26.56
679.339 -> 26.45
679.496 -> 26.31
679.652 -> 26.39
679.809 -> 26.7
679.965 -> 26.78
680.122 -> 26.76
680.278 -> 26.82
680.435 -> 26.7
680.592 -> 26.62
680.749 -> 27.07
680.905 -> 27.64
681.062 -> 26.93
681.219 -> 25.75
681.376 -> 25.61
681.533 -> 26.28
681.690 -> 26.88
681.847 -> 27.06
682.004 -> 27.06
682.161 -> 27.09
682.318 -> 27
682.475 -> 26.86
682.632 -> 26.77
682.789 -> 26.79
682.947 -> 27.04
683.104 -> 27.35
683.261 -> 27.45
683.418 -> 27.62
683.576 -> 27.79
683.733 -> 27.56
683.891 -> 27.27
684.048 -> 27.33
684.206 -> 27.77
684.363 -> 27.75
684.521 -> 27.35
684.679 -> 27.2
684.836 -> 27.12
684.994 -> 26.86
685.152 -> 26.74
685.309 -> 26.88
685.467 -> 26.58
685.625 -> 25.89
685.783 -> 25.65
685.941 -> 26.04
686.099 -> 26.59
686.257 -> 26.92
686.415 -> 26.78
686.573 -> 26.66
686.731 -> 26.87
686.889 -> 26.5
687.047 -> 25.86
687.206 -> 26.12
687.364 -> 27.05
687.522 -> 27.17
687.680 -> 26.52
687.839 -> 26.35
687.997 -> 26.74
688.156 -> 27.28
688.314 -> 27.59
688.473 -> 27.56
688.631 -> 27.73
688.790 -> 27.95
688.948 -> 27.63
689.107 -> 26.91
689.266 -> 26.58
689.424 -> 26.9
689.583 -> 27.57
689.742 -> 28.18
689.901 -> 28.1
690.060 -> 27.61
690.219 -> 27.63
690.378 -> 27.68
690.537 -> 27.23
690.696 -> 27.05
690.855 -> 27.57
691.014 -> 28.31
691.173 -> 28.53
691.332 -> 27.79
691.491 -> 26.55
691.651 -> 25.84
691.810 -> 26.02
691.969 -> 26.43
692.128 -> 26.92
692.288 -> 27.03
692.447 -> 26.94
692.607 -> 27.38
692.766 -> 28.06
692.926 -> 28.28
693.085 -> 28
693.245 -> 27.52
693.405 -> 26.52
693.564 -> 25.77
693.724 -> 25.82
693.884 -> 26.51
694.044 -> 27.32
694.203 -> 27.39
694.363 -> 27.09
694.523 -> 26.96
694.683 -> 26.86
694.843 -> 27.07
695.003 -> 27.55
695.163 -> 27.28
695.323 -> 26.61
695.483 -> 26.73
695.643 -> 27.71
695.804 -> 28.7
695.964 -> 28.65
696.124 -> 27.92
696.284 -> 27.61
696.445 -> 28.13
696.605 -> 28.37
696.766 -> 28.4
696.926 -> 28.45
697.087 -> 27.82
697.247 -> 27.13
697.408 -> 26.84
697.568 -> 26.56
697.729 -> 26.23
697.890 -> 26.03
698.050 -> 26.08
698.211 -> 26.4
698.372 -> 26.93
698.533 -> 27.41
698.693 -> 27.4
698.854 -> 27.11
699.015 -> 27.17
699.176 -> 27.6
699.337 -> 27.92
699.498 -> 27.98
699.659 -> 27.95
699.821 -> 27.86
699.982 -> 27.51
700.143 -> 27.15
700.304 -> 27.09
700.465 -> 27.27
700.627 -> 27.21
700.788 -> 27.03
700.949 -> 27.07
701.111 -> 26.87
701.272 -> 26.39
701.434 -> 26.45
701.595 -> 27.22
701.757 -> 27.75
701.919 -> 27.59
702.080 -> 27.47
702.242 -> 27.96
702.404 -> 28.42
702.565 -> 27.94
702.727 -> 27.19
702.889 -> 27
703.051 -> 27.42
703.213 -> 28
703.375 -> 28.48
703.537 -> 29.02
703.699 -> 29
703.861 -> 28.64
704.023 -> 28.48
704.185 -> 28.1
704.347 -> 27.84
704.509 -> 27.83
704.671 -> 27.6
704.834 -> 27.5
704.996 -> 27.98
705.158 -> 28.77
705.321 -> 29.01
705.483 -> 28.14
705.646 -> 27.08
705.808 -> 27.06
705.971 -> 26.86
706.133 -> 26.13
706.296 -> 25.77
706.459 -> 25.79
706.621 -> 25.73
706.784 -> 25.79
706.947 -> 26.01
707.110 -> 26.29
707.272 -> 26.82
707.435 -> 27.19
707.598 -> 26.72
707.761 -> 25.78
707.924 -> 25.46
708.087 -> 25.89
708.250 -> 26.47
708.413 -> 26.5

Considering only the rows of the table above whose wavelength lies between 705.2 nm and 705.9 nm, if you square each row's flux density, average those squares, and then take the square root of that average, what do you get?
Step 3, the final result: 27.8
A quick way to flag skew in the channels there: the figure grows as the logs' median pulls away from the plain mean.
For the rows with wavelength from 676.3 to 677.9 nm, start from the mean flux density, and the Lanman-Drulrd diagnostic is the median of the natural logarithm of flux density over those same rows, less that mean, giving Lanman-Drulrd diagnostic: -23.4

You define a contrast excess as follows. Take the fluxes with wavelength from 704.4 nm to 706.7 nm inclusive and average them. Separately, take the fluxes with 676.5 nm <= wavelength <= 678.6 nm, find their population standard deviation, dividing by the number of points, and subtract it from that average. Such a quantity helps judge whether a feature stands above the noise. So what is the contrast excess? 26.3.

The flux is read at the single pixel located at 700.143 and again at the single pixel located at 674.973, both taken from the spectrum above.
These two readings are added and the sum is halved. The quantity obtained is 26.6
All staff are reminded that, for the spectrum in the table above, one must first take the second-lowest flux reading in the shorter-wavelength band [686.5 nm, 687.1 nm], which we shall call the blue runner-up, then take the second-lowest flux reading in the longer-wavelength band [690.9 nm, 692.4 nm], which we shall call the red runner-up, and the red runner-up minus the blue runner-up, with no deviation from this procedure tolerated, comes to -0.5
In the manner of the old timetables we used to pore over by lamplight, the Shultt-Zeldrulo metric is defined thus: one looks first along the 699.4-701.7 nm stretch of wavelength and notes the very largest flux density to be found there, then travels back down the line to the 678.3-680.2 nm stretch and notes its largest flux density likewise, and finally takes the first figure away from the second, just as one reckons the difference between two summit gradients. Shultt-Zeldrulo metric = -1.1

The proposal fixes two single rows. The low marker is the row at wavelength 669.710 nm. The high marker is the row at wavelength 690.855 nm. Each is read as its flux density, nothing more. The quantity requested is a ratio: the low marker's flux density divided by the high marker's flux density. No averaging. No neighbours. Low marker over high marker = 0.945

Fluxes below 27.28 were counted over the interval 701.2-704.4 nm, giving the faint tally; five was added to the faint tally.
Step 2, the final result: 10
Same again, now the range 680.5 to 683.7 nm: 20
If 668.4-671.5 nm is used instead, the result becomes 16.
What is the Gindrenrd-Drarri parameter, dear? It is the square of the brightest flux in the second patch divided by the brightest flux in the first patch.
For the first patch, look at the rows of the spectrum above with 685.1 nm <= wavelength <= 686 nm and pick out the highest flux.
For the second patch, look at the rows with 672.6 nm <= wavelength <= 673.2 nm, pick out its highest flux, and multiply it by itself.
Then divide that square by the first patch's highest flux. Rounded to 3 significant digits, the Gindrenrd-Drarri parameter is 28.2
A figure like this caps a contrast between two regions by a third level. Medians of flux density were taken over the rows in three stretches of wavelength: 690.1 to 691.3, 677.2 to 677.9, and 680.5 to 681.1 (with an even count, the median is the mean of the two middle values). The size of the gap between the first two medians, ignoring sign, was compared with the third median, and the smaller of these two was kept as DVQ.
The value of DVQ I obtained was 1.3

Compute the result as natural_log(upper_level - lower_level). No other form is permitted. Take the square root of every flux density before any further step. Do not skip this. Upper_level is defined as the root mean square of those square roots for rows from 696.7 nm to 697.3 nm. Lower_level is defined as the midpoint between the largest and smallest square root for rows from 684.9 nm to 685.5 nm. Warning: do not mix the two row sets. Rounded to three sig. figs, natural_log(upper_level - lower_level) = -2.15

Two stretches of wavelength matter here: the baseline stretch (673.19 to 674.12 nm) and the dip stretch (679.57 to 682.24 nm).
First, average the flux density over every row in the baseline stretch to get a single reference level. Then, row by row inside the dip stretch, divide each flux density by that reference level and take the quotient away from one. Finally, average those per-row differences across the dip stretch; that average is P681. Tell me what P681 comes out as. 0.021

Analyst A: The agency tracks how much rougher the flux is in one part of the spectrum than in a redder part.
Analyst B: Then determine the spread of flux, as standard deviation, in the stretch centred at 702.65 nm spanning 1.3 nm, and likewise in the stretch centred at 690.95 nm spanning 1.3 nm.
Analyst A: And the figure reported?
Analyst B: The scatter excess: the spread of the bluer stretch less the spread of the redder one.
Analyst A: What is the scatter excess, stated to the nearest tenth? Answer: 0.2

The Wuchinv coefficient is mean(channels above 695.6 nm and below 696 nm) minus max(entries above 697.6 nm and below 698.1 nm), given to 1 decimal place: 2.1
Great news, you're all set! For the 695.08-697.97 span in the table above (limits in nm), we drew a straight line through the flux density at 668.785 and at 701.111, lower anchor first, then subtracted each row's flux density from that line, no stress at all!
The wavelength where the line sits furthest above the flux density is 697.890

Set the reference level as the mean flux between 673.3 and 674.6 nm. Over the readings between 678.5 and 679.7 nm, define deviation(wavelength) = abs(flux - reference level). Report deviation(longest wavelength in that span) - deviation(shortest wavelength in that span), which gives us -0.1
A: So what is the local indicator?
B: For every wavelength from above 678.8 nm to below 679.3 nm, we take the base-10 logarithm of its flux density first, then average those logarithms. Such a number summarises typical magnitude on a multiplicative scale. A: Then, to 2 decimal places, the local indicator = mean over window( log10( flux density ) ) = 1.42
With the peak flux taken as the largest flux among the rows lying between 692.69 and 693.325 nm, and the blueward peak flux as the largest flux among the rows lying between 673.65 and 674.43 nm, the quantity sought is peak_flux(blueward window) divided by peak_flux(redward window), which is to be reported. 0.96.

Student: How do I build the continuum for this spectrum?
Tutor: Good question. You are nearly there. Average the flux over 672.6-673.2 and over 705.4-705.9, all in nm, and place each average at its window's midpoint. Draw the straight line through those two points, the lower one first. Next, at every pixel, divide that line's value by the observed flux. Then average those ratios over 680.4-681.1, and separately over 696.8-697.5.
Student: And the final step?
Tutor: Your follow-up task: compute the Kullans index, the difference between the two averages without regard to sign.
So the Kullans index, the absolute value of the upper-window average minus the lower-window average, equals 0.012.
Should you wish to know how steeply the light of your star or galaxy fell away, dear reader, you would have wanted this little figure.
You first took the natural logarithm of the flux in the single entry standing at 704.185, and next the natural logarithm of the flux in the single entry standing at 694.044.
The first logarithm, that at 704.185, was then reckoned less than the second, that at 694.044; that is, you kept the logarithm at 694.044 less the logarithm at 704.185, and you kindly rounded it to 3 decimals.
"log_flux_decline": -0.028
